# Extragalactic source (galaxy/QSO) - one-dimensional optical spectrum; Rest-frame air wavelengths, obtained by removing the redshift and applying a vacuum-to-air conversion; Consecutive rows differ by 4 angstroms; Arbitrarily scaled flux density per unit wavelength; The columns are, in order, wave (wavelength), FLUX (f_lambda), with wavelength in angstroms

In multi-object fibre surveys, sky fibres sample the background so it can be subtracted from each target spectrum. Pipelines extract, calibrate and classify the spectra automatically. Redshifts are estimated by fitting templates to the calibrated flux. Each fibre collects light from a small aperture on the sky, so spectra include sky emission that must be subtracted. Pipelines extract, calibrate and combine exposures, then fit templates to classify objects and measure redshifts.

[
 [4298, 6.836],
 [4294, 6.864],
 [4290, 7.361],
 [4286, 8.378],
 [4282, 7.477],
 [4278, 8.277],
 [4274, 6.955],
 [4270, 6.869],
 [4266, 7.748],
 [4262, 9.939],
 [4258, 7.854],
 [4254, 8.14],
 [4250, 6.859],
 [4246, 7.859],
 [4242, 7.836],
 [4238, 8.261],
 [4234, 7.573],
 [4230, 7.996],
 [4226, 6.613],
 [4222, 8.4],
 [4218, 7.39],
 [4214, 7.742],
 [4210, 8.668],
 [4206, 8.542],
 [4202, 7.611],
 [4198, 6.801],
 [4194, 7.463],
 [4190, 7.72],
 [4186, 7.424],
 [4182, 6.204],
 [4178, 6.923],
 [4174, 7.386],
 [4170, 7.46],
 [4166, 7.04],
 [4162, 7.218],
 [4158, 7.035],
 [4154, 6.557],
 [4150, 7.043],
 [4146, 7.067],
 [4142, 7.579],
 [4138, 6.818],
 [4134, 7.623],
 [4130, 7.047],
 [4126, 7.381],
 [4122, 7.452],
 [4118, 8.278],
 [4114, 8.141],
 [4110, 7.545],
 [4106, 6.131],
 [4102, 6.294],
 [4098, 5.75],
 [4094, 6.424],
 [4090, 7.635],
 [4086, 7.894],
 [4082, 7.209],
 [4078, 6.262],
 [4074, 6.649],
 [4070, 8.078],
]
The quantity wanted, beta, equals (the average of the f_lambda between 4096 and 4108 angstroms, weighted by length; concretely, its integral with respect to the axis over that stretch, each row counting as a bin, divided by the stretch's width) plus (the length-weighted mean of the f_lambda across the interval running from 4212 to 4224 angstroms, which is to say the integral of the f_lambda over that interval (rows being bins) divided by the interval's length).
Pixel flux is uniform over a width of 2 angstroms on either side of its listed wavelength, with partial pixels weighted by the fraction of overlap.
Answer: 13.9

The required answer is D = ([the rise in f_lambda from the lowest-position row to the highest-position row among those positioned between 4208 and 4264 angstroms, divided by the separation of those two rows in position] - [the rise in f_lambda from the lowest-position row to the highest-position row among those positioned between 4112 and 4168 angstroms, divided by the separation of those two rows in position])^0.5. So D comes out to 0.21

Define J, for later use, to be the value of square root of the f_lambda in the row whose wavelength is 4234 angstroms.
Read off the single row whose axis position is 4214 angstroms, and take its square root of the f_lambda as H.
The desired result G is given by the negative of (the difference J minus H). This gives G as 0.031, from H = 2.78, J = 2.75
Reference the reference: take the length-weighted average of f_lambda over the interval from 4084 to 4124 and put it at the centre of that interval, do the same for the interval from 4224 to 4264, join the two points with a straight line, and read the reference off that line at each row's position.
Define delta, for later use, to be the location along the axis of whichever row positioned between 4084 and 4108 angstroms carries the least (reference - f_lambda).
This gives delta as 4086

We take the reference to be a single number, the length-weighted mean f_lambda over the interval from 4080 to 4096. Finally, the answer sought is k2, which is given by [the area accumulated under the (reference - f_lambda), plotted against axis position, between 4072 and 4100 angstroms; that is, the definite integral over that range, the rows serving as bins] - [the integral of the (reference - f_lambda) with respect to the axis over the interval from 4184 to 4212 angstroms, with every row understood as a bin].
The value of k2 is 26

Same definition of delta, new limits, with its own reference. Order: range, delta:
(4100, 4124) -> 4118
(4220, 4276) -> 4262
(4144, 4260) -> 4210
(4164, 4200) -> 4190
